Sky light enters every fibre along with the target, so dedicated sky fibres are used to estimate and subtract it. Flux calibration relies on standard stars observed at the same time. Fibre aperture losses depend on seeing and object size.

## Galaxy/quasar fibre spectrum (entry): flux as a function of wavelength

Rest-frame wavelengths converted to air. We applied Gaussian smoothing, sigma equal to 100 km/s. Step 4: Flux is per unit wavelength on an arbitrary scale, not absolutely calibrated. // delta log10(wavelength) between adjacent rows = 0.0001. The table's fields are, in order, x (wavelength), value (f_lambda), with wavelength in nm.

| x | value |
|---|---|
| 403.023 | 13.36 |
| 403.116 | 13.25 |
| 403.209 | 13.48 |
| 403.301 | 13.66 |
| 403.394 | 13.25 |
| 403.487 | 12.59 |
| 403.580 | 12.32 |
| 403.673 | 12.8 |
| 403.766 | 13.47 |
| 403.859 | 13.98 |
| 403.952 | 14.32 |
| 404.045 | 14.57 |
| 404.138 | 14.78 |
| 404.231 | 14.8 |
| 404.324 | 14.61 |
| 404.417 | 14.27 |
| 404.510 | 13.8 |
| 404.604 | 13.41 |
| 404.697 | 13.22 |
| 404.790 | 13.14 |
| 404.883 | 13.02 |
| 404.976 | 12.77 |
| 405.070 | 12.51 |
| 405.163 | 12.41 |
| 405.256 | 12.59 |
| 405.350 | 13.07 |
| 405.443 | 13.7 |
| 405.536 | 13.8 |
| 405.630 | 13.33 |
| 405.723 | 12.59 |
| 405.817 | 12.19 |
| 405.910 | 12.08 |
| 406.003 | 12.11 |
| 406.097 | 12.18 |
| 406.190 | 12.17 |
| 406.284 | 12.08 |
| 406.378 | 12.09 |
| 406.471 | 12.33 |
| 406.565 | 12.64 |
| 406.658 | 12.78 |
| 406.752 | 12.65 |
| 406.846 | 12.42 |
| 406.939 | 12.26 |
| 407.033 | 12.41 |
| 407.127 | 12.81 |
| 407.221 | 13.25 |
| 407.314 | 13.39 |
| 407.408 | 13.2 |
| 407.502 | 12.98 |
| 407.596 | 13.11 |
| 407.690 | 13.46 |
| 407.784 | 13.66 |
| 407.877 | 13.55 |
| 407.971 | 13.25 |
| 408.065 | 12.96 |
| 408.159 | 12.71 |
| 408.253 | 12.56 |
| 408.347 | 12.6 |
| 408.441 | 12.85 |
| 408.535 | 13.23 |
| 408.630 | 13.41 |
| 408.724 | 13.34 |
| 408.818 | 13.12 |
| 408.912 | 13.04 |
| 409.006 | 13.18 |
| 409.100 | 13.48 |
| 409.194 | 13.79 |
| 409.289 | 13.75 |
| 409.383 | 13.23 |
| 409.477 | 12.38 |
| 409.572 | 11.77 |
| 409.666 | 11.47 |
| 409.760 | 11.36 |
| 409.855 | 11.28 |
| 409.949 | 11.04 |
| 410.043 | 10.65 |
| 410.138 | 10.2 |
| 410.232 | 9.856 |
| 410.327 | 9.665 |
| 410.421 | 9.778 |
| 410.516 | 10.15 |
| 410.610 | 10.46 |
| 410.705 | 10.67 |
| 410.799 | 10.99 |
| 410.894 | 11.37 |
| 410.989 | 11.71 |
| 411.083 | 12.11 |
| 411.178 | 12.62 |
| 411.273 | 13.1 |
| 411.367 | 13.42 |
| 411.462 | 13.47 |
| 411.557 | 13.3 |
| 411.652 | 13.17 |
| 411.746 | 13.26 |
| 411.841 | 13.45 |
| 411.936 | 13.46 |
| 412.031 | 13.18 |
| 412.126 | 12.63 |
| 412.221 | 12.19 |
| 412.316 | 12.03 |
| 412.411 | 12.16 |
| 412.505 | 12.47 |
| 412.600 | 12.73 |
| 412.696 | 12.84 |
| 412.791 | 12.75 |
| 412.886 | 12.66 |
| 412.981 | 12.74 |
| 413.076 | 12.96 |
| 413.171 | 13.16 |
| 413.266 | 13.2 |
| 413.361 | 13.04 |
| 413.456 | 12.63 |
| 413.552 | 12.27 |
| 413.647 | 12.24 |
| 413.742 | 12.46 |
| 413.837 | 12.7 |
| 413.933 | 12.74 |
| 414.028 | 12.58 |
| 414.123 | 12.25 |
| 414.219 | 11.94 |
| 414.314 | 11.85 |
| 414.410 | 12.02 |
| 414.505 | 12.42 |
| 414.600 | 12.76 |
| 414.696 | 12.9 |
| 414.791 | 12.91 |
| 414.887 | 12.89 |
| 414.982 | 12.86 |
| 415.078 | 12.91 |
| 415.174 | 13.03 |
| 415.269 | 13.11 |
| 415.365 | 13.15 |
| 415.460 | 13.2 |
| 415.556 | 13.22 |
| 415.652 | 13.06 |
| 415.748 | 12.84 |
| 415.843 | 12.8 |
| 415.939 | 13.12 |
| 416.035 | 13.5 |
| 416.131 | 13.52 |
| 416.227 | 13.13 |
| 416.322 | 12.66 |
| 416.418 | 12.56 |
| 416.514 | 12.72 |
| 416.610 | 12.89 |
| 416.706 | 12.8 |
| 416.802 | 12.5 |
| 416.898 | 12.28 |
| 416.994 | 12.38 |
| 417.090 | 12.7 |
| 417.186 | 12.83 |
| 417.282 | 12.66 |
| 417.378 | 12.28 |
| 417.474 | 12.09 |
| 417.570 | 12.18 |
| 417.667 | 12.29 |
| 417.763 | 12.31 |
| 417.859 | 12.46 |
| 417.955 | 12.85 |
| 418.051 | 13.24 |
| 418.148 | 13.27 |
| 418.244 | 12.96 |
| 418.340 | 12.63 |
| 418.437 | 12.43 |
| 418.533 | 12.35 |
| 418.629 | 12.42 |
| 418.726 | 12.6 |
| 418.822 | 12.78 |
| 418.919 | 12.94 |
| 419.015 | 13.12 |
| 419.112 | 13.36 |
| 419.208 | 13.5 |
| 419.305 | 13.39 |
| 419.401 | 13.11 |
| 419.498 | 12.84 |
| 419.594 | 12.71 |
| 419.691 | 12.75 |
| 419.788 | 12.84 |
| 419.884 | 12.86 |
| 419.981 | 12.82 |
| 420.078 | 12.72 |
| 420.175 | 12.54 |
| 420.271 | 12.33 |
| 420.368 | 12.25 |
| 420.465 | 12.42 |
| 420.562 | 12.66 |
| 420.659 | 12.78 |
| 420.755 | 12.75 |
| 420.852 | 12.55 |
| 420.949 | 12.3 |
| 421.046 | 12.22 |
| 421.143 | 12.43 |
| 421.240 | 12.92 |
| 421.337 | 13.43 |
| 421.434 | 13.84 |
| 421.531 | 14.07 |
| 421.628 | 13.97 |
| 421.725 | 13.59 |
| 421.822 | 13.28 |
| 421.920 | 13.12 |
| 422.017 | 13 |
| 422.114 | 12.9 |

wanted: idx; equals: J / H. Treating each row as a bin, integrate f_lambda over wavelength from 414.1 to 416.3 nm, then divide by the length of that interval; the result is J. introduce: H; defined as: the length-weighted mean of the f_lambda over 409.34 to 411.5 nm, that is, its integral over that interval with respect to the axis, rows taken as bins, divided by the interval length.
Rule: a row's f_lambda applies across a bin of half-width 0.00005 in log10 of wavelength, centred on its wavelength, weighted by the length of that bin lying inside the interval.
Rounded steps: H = 11.4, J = 12.8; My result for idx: 1.13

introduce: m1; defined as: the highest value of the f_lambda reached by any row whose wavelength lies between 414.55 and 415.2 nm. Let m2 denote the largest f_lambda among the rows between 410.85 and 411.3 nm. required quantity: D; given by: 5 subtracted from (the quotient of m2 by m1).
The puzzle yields -3.99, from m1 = 13.03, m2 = 13.1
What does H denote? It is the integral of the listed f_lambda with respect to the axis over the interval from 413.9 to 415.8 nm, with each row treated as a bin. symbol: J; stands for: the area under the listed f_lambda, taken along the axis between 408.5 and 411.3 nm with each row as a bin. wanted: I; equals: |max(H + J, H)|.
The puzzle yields 57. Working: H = 24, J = 33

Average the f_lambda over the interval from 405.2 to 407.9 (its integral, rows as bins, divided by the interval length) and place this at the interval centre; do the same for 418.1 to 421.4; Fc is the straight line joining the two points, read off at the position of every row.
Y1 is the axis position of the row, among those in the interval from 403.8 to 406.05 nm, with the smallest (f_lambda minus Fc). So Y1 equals 405.910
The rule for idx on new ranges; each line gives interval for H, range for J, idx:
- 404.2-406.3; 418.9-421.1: 0.98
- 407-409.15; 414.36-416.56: 0.99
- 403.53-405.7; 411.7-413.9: 0.94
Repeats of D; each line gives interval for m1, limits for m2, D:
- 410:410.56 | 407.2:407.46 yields -3.74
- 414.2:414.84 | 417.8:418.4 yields -3.97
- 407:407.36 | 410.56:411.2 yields -4.06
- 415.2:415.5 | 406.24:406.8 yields -4.03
